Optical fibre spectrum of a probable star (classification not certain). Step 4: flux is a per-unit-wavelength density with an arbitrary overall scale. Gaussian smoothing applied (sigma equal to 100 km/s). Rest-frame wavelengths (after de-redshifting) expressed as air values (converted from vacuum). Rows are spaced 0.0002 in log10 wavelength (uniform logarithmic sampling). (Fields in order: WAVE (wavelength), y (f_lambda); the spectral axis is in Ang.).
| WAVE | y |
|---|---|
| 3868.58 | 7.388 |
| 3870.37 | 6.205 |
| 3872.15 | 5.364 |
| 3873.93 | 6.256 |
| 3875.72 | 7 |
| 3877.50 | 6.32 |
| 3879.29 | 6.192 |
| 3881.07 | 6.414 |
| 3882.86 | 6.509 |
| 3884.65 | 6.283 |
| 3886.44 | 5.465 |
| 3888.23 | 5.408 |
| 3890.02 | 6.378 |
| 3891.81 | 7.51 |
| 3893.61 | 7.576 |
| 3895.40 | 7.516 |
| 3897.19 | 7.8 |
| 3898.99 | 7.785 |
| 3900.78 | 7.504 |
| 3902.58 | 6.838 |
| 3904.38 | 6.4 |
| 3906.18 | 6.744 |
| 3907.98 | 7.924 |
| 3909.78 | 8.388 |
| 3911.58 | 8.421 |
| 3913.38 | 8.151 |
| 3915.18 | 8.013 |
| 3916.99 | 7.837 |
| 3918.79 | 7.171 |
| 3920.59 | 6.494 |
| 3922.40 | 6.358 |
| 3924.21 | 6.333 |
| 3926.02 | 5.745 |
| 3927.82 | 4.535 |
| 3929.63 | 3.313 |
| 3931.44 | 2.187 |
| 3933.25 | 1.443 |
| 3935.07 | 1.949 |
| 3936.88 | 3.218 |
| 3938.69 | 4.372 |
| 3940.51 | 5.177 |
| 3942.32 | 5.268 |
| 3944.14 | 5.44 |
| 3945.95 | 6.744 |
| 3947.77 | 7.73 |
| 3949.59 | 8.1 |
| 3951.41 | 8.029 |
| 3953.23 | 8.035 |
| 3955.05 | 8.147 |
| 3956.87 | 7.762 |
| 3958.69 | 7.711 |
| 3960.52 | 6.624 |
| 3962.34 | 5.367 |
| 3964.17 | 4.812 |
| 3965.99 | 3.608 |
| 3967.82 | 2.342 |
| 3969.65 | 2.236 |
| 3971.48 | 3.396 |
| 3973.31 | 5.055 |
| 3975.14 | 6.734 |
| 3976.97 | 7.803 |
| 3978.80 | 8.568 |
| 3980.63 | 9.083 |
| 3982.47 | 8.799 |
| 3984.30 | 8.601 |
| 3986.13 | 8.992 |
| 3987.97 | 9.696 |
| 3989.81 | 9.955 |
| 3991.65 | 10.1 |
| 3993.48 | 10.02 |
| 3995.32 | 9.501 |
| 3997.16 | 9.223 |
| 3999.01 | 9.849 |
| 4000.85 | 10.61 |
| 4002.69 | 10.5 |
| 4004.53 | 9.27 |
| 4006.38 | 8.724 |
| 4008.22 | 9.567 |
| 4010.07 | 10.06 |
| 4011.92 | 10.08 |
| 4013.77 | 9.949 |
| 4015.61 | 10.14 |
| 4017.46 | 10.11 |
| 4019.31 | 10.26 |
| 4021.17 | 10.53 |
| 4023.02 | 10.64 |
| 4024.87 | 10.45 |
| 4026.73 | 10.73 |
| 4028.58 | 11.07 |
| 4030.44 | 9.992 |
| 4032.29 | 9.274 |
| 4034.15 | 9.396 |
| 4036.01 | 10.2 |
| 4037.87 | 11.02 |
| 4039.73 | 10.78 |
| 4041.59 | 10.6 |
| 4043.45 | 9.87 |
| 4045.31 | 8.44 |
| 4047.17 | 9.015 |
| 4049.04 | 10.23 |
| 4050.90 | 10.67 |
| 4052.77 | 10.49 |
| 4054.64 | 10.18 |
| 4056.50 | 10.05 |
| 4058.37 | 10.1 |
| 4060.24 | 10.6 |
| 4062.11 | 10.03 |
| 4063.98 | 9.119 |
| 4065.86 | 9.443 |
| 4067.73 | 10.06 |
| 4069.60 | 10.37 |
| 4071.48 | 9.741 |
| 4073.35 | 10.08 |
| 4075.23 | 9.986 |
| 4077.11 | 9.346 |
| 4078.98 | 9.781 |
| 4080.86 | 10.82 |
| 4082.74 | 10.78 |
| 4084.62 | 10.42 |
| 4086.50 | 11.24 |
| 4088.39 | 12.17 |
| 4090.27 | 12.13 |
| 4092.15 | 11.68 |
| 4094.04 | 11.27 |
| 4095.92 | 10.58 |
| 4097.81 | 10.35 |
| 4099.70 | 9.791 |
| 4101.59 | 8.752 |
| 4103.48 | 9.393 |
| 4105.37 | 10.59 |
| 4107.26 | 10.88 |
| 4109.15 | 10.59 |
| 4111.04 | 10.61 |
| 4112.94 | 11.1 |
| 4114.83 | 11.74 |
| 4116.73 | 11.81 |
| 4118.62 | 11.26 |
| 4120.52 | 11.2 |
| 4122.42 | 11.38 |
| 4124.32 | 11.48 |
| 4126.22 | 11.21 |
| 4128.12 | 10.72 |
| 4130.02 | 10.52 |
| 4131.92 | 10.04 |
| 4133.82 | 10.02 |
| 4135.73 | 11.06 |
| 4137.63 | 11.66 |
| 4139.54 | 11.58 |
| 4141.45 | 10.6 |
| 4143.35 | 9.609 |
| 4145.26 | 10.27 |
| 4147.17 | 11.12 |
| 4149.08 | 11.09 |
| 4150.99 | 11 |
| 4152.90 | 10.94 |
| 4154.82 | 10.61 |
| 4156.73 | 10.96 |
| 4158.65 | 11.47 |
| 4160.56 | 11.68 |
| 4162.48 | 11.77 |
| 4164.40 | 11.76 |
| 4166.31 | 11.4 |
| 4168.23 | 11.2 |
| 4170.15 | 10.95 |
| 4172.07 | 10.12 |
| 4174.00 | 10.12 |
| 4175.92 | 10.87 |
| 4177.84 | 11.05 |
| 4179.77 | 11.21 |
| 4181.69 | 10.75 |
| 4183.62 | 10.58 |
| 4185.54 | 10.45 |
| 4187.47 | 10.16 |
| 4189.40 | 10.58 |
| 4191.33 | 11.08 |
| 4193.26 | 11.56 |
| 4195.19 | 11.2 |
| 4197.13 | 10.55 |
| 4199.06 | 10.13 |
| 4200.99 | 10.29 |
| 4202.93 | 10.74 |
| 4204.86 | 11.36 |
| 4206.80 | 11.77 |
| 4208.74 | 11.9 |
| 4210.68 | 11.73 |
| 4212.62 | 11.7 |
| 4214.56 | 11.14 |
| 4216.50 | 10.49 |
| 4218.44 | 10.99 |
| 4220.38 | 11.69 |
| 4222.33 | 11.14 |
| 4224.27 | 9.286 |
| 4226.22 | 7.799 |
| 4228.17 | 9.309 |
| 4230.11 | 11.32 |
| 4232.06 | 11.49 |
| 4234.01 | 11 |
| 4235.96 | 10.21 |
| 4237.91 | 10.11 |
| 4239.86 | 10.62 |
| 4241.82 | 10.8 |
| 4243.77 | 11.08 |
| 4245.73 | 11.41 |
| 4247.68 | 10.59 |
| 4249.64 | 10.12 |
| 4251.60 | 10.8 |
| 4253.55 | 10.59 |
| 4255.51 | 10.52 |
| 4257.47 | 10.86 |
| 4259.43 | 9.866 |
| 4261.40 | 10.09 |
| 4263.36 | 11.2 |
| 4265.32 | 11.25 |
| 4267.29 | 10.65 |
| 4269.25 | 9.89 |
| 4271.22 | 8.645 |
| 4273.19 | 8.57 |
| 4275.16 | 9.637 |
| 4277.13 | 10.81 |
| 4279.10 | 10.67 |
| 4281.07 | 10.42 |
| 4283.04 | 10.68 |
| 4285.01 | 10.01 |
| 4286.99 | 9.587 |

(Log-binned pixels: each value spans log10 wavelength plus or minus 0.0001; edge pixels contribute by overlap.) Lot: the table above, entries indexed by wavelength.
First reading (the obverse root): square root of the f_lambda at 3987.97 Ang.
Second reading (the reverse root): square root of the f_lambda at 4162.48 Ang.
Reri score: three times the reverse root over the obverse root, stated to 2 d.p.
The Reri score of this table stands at 3.31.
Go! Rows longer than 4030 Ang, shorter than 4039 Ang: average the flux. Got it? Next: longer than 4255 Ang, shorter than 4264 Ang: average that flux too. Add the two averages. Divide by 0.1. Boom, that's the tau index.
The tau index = 205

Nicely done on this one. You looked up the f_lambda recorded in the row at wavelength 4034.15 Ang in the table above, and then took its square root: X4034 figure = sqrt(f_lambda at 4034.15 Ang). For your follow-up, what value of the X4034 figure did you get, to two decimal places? 3.07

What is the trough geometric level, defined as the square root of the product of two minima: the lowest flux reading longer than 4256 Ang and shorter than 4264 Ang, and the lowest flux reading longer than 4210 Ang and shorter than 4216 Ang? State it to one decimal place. 10.5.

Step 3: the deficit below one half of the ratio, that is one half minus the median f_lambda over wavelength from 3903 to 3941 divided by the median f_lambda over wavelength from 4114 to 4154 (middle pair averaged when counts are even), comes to -0.07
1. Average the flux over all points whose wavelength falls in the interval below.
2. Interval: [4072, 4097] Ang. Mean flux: 10.8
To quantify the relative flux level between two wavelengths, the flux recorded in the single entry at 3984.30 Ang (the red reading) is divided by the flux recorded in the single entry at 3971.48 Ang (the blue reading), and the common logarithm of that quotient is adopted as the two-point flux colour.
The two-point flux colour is 0.40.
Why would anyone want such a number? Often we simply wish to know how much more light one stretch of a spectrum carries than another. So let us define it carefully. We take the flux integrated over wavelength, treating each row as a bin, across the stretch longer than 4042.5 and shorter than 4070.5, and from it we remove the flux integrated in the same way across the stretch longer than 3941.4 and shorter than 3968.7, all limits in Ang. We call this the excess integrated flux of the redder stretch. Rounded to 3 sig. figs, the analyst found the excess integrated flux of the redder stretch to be 103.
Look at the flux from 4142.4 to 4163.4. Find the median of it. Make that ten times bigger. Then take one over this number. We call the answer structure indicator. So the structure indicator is 0.0091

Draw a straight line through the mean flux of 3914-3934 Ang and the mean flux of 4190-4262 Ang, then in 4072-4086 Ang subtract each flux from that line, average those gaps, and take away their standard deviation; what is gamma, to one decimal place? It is -2.5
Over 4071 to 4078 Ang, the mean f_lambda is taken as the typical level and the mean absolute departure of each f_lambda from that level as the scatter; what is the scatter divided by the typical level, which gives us 0.025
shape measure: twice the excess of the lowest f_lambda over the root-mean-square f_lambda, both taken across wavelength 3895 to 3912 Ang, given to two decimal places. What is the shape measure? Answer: -2.32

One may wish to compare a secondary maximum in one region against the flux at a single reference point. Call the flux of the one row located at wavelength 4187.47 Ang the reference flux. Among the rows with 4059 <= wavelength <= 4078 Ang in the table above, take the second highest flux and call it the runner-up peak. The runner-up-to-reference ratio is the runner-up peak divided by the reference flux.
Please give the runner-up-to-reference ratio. 1.02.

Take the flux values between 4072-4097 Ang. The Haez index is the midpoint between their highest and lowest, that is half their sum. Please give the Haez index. 10.8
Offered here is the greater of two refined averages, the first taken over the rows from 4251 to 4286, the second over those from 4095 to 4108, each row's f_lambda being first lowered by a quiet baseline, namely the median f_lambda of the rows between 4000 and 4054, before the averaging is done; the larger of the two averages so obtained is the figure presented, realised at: 0.1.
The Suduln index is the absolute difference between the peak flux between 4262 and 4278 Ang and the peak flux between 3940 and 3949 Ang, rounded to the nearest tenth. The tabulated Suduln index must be 3.5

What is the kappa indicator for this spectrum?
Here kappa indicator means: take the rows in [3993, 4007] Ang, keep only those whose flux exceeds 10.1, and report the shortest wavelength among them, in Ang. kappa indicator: 4000.85 Ang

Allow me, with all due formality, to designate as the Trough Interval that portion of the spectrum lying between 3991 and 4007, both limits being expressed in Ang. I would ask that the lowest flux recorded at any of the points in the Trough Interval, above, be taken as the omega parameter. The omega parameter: 8.724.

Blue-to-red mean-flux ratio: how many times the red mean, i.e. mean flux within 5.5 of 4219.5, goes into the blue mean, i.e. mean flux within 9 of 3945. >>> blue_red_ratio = 0.6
